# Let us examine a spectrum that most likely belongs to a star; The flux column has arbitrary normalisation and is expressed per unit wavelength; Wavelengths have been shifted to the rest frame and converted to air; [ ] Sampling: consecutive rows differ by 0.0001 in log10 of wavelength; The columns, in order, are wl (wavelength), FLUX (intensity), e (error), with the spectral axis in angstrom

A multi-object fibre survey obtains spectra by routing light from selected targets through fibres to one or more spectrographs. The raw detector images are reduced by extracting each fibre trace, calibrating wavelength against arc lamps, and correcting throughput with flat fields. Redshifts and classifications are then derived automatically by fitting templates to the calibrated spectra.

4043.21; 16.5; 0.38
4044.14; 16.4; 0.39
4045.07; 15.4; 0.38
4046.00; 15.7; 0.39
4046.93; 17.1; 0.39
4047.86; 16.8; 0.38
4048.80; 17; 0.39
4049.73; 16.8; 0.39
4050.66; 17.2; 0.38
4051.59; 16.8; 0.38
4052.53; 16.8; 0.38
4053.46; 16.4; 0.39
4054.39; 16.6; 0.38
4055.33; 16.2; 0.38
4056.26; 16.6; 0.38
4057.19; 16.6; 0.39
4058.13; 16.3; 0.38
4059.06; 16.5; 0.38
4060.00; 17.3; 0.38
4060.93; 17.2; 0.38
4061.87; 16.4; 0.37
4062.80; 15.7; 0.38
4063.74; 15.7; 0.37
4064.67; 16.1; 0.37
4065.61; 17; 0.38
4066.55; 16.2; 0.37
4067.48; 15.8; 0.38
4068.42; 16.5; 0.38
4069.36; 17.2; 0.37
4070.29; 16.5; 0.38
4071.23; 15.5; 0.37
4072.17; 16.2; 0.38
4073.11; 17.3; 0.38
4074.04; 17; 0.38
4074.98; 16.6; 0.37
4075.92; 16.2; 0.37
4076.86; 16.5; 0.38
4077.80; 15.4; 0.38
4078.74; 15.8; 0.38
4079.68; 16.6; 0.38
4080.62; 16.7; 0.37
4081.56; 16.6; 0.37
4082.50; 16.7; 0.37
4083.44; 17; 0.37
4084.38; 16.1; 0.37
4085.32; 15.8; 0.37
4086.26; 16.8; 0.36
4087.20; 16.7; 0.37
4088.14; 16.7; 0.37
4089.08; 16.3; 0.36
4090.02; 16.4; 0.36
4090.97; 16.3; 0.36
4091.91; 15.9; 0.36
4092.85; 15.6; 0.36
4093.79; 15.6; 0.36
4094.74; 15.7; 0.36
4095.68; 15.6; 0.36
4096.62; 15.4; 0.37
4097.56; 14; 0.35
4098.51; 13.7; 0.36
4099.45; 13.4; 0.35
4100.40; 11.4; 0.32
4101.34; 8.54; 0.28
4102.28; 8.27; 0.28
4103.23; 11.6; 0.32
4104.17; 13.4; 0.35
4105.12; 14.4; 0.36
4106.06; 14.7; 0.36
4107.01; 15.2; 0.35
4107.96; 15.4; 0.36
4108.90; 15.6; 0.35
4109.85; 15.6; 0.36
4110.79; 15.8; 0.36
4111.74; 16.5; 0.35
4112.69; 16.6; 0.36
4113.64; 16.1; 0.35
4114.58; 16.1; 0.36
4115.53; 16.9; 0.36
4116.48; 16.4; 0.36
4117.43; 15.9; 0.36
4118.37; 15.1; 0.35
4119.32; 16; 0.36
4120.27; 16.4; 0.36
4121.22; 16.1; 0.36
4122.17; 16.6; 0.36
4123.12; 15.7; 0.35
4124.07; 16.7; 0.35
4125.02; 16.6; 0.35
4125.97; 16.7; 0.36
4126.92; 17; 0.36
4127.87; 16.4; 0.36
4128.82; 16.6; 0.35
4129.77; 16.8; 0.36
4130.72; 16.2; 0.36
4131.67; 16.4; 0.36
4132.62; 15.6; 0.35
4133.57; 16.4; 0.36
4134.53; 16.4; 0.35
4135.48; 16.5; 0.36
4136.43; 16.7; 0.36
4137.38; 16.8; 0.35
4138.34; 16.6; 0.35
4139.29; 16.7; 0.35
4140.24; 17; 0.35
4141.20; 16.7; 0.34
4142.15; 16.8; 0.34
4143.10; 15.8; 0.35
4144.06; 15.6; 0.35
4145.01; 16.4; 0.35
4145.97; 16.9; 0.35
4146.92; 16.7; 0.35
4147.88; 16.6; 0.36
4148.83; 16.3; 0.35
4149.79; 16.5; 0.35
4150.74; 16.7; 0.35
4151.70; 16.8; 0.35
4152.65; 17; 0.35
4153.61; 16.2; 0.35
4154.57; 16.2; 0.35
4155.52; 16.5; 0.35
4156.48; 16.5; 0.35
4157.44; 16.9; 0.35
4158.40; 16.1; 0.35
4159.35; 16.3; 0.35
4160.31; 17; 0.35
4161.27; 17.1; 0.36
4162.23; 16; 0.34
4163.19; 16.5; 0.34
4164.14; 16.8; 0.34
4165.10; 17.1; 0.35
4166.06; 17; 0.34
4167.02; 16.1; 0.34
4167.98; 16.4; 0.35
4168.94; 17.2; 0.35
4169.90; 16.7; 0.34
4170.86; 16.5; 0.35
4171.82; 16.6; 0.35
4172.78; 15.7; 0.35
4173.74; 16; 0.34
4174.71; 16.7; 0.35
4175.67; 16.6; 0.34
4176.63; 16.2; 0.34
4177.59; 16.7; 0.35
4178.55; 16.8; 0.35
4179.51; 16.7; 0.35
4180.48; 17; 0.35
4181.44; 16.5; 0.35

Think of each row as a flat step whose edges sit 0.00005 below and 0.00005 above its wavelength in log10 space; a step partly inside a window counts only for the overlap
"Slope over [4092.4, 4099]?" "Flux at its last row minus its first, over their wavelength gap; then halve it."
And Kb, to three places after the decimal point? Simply -0.168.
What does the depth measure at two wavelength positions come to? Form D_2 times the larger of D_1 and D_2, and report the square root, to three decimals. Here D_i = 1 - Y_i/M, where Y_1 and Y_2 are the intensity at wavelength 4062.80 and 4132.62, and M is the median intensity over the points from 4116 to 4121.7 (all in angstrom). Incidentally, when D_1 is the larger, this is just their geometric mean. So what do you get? 0.028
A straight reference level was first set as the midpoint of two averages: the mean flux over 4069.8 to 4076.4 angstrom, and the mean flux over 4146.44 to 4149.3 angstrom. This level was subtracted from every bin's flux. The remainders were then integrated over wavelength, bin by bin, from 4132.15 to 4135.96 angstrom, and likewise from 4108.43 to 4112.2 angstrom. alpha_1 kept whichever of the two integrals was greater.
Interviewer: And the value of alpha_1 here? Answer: -1.1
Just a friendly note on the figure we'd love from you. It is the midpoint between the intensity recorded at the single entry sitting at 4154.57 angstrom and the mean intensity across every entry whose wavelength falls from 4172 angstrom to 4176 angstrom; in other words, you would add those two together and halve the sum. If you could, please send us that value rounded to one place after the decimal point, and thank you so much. 16.2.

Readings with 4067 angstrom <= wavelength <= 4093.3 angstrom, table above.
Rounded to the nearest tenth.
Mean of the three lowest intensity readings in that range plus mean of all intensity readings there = 31.9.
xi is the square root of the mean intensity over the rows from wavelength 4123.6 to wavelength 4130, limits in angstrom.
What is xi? 4.08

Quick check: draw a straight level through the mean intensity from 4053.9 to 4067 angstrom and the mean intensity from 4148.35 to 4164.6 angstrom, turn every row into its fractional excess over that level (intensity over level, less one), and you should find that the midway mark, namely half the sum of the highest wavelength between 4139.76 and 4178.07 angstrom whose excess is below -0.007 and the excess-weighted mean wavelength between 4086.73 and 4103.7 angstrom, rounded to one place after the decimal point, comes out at 4138.4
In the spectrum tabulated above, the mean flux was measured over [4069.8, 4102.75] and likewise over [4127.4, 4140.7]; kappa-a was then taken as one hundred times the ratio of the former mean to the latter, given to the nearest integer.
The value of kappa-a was 94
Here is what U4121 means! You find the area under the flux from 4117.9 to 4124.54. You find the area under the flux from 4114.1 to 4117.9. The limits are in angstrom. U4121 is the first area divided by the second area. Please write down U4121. 1.7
